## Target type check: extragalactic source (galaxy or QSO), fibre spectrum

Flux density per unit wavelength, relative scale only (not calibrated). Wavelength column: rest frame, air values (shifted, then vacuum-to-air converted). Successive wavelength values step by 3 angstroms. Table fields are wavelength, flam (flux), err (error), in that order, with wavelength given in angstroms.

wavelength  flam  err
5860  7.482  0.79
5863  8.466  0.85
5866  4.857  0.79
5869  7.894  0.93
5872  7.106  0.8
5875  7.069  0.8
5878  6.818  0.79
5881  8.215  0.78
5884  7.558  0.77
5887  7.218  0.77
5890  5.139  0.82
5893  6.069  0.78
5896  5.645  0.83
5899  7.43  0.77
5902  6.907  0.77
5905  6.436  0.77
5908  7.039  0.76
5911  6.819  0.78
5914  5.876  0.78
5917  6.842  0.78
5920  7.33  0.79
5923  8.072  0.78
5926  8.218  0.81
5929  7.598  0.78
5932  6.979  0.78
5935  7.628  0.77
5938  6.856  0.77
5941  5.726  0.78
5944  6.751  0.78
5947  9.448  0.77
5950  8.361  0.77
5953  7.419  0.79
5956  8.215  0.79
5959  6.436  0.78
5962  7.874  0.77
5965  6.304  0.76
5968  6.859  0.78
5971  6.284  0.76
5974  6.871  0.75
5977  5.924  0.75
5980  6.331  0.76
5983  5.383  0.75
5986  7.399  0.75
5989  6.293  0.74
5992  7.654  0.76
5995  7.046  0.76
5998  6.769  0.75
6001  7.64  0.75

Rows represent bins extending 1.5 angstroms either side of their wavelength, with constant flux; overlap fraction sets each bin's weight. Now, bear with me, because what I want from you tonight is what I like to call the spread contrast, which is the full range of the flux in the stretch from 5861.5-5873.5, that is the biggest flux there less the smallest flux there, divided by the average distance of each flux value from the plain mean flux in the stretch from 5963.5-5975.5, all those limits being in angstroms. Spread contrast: 13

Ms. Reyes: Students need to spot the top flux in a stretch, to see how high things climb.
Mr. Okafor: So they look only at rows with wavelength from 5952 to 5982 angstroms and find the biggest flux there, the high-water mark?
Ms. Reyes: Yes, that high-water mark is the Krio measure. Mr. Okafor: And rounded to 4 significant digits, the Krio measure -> 8.215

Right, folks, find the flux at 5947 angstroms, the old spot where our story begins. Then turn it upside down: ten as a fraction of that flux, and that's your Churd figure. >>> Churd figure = 1.06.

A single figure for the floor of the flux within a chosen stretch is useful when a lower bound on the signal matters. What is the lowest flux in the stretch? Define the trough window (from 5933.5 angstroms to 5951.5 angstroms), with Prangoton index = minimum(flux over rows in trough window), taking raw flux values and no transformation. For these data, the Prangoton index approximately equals 5.726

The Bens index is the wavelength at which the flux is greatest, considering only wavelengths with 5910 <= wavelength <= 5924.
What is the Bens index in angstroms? 5923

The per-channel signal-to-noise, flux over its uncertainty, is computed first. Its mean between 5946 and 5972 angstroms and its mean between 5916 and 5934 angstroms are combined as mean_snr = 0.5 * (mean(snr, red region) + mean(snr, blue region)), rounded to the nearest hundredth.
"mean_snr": 9.59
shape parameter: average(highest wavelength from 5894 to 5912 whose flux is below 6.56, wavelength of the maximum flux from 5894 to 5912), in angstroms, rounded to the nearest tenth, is 5902.0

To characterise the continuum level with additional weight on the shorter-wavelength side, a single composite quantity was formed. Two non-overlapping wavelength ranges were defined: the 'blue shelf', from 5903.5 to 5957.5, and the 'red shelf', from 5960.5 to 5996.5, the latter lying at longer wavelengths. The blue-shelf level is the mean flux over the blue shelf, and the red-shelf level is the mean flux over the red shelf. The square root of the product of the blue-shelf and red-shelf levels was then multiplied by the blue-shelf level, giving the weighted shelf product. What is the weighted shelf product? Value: 51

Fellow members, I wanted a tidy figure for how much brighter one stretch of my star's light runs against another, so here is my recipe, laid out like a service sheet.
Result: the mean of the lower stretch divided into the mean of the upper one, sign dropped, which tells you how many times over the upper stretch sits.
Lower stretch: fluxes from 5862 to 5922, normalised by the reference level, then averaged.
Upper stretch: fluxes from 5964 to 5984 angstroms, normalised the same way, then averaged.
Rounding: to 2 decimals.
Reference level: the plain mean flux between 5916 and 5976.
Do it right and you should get 0.92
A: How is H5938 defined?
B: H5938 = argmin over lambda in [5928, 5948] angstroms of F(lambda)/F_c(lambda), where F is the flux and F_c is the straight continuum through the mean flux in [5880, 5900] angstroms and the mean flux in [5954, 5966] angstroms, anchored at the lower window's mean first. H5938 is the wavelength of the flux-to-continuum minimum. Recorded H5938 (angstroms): 5941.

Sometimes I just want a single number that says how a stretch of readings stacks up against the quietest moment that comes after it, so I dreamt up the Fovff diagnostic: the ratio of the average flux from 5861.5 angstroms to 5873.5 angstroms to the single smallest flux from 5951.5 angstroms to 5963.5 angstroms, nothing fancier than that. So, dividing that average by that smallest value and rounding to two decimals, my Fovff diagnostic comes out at 1.10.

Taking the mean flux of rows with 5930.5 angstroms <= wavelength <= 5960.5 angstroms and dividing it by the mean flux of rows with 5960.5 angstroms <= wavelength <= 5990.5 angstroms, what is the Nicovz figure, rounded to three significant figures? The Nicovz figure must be 1.13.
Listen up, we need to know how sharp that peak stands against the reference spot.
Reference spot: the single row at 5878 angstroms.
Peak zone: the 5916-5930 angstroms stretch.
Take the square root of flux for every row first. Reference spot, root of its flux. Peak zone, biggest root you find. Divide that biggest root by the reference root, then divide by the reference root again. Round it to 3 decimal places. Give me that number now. 0.420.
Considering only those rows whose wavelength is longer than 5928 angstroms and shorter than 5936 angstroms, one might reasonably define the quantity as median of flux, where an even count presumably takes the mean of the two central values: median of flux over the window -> 7.6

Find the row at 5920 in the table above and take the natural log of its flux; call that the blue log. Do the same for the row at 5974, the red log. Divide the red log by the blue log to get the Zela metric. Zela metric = 0.97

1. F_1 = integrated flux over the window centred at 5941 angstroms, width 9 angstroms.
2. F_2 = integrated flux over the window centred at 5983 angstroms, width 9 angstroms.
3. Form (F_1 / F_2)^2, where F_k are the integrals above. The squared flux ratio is 1.02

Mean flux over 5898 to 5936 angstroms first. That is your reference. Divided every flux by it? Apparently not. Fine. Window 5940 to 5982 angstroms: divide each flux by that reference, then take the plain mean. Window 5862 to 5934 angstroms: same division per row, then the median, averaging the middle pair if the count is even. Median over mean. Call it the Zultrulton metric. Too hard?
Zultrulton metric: 1.00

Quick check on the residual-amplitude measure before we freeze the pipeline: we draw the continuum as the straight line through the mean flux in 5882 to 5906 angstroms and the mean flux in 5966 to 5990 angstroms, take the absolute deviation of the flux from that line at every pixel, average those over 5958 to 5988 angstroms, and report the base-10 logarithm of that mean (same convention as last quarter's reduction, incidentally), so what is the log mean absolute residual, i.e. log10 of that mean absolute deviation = -0.28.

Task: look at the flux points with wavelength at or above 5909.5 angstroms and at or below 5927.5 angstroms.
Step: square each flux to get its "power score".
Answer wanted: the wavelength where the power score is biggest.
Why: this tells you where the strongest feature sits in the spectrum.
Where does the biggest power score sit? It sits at 5926 angstroms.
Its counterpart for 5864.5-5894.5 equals 5881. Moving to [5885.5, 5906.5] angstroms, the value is 5899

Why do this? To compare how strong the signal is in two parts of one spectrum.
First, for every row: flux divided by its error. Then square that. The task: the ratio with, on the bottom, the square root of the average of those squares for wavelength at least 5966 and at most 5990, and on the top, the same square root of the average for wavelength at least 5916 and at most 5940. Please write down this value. 1.12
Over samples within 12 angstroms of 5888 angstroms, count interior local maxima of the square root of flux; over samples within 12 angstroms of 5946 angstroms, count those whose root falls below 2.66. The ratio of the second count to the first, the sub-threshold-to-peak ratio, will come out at 1.5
